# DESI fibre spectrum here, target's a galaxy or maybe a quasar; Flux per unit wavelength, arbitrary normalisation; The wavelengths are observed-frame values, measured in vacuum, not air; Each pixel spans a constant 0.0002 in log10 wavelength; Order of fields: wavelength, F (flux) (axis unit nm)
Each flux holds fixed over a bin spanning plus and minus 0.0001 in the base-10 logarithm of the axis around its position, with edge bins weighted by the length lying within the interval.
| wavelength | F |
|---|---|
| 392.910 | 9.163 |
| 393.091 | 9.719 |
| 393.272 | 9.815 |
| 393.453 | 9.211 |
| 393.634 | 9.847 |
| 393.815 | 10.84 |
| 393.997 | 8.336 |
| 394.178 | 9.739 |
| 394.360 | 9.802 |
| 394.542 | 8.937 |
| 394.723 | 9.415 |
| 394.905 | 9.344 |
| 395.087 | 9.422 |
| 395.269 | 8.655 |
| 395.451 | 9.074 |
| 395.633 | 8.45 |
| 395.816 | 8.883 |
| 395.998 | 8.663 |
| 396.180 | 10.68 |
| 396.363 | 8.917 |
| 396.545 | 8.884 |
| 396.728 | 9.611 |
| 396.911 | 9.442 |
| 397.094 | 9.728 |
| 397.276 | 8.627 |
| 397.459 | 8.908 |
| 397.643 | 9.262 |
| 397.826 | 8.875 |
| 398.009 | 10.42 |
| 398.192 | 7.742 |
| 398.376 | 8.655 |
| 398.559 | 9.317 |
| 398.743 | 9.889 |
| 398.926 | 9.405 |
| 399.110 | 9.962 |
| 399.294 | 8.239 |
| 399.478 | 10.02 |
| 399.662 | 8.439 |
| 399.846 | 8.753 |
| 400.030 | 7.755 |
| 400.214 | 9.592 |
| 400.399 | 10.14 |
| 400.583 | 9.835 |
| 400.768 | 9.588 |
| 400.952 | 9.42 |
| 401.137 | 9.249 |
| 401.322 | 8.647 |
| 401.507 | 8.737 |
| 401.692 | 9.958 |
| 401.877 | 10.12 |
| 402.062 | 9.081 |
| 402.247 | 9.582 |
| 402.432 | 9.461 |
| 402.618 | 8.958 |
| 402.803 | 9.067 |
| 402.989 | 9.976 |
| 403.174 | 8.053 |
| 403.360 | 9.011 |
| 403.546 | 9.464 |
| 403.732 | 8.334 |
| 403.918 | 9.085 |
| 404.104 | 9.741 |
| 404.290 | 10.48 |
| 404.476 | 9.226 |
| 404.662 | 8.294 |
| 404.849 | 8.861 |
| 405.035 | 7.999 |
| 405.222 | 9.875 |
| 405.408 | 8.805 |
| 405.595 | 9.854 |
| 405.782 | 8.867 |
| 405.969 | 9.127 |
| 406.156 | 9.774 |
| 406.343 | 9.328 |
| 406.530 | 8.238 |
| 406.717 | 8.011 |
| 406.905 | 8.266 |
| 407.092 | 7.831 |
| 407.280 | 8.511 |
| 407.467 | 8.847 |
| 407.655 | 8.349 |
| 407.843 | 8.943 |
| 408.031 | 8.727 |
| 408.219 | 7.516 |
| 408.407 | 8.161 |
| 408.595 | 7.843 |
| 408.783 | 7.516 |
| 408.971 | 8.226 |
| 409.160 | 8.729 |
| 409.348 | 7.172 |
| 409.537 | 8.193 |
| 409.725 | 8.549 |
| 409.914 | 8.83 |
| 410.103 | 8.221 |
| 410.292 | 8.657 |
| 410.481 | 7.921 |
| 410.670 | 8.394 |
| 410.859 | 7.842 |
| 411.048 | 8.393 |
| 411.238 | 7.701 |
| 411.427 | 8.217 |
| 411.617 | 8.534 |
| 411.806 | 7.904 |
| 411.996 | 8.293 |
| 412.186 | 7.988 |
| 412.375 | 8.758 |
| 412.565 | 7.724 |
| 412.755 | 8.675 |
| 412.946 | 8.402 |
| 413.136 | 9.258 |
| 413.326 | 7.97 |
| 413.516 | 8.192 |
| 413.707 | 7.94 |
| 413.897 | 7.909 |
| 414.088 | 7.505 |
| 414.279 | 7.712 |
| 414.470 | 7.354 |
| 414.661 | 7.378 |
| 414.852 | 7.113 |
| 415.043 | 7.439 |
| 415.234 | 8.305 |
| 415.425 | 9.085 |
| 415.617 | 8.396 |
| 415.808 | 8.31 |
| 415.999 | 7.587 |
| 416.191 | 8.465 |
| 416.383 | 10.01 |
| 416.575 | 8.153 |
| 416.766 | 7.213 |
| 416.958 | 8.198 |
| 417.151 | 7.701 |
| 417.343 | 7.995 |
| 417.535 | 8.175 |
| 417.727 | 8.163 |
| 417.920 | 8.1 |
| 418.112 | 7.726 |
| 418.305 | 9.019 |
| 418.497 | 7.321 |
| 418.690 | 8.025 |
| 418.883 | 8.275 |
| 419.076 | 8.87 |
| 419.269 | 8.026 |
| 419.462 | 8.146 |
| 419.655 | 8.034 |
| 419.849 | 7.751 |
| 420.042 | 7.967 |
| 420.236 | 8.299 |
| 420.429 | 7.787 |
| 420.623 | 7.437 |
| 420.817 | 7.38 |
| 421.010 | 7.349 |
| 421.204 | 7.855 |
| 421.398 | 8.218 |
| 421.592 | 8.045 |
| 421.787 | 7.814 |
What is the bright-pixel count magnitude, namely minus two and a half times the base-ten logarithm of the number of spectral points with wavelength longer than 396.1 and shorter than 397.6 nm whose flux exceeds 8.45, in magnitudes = -2.3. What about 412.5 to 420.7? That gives -2.1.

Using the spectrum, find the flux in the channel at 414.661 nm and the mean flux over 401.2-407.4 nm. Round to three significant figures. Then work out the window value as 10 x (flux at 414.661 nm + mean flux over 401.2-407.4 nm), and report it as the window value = 164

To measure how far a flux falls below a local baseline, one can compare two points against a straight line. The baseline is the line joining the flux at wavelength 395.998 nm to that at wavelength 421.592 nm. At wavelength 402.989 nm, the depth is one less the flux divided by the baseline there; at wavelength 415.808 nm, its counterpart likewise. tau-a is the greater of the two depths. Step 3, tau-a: -0.02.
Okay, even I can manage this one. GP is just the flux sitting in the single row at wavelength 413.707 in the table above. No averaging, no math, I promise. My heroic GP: 7.94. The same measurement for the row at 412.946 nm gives 8.402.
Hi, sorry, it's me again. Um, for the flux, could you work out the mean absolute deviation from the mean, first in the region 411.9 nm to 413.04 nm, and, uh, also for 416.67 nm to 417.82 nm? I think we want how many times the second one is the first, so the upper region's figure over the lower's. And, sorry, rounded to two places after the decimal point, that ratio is 0.98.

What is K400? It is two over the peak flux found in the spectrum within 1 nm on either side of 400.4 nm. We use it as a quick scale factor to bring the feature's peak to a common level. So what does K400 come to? 0.197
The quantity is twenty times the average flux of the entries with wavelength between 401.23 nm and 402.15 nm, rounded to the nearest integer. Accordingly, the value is 186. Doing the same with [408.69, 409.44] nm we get 158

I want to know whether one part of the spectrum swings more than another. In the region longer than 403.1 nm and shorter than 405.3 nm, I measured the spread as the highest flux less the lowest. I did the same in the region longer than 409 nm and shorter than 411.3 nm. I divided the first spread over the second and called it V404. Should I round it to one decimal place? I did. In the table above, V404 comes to 1.5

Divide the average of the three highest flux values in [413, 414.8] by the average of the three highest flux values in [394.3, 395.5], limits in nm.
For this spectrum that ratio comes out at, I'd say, 0.89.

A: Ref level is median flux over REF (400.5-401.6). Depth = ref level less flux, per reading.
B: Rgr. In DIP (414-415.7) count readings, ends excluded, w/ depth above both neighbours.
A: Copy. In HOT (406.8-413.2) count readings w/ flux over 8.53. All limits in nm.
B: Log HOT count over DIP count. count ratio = 5.5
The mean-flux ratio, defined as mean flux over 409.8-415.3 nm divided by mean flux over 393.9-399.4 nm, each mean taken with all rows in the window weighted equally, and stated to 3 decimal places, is 0.881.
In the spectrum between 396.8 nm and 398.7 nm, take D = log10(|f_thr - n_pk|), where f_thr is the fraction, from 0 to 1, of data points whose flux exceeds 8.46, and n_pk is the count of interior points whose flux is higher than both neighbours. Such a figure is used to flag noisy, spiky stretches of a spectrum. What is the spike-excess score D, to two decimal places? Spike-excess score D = 0.32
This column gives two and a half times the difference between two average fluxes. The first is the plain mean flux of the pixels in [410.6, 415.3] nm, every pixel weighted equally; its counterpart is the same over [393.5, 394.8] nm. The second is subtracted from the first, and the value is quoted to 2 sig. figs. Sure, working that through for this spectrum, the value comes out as -3.8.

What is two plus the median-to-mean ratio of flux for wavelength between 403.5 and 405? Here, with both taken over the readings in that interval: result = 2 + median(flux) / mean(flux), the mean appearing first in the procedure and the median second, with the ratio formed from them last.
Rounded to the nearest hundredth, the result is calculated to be 3.00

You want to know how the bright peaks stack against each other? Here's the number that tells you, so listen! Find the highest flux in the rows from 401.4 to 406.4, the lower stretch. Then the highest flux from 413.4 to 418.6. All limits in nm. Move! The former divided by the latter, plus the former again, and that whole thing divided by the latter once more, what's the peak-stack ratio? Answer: 1.15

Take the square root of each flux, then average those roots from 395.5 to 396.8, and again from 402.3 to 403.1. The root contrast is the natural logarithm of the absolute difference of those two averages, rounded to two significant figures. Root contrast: -3.3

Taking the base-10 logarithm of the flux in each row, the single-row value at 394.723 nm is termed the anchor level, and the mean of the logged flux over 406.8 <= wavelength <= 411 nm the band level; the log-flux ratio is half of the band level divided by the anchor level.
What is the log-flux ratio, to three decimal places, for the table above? 0.470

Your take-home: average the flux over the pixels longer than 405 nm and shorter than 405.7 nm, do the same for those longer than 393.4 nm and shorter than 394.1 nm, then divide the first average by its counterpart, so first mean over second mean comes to 0.96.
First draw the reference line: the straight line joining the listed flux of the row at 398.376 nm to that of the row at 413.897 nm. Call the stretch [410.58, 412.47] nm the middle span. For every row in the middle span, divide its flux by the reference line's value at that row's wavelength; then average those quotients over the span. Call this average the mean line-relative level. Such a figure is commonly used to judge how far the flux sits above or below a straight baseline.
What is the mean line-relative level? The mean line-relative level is 1.02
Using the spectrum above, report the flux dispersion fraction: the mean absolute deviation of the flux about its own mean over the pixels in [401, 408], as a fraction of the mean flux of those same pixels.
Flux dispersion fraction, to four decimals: 0.0596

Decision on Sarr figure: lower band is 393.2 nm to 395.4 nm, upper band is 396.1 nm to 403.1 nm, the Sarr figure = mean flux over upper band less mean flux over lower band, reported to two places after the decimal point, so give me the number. -0.16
